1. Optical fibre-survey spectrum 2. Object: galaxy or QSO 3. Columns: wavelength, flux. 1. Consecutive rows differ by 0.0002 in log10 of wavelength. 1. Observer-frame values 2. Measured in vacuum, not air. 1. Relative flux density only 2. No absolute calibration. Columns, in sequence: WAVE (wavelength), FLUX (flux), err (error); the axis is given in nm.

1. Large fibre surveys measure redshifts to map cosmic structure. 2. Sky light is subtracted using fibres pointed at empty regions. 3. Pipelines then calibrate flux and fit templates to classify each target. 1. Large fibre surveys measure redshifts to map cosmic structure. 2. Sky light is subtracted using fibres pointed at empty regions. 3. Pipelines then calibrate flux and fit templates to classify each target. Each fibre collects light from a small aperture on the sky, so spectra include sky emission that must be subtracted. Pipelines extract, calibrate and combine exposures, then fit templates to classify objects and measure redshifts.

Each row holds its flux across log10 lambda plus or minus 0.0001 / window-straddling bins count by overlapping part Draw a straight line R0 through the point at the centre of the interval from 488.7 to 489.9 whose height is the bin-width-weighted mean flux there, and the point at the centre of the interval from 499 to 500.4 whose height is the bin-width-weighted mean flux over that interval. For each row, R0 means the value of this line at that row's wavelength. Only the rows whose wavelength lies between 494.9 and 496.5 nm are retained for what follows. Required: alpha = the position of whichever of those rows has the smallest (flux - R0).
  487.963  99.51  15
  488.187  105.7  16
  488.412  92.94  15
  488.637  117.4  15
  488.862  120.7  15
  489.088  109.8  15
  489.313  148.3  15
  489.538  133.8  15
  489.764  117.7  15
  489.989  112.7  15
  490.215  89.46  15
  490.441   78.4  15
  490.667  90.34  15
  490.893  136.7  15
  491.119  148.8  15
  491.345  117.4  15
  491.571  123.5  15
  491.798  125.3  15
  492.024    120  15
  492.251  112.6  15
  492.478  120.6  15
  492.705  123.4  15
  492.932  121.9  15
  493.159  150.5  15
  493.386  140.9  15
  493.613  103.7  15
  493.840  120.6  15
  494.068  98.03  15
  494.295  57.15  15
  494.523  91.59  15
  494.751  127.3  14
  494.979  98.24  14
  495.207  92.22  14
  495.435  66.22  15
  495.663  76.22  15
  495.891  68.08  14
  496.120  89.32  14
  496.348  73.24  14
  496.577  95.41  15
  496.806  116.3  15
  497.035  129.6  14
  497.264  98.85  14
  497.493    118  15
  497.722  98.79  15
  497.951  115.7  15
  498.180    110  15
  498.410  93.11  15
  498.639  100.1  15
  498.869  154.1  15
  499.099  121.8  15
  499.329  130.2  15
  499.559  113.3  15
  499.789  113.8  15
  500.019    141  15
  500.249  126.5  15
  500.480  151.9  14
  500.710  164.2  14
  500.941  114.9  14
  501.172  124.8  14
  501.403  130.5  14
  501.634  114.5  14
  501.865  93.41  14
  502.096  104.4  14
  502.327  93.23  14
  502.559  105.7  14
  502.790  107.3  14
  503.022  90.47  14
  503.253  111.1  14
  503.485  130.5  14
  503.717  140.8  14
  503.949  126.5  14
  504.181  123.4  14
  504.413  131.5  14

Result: 495.435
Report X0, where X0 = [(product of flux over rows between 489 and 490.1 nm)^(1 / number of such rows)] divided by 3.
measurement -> 41.2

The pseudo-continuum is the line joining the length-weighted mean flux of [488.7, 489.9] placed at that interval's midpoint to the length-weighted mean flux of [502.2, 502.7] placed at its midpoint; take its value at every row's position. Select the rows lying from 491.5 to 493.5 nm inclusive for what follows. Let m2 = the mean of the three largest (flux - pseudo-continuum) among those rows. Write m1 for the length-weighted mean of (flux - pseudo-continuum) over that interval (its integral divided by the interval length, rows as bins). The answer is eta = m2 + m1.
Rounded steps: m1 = 7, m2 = 20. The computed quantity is 28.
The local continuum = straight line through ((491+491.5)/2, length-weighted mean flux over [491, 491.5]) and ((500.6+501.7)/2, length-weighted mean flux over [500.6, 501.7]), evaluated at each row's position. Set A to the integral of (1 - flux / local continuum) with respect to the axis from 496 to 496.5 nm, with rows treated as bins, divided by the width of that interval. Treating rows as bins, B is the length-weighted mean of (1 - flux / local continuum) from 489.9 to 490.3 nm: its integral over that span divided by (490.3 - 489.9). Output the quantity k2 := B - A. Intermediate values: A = 0.37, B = 0.24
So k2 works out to -0.14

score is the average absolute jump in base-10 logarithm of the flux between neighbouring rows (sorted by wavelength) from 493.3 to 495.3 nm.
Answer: 0.13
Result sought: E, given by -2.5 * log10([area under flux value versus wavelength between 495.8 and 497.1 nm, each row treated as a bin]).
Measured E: -5.2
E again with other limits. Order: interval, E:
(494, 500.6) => -7.1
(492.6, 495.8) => -6.3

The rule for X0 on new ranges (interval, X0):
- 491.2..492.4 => 39.9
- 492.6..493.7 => 42.3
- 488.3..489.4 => 38.8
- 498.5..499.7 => 40.9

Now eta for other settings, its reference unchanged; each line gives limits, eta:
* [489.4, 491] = -9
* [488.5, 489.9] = 7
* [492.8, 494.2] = 24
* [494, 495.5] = -32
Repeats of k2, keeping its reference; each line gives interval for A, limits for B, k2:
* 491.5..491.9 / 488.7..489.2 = 0.07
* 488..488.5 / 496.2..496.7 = 0.10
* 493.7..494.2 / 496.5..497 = -0.03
